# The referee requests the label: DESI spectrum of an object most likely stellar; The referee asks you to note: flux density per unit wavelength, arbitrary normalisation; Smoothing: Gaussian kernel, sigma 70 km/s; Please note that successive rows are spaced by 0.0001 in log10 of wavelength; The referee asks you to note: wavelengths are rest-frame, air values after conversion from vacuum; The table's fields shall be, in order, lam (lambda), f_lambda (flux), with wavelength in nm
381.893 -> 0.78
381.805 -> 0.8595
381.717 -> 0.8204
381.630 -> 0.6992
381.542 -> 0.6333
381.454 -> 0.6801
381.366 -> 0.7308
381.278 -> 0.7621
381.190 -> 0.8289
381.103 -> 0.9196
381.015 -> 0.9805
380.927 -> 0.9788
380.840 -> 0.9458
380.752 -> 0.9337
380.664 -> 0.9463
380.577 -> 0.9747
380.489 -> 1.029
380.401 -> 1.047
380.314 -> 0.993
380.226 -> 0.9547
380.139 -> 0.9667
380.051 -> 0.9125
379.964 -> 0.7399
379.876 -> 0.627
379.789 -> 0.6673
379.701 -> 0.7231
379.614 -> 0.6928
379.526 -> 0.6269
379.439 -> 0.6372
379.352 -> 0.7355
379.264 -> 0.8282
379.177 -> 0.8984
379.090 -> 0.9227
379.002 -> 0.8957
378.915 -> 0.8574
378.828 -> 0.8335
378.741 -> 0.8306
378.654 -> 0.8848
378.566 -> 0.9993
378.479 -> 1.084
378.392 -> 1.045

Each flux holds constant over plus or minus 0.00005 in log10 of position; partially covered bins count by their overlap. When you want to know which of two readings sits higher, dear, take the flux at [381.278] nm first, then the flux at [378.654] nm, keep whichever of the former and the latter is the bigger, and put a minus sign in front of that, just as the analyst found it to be -0.88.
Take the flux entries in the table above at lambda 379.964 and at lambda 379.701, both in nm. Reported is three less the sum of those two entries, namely 1.54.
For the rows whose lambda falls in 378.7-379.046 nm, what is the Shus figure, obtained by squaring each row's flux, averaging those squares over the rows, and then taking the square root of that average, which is 0.85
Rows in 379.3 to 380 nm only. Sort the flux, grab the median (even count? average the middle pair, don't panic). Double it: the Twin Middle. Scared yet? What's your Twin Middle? 1.4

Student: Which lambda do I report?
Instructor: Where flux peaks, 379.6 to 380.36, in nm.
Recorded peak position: 380.314 nm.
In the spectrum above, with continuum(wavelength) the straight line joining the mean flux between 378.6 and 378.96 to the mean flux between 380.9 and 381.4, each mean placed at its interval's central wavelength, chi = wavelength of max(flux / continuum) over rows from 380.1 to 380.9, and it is 380.401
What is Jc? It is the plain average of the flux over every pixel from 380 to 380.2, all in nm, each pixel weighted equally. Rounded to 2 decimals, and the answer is 0.94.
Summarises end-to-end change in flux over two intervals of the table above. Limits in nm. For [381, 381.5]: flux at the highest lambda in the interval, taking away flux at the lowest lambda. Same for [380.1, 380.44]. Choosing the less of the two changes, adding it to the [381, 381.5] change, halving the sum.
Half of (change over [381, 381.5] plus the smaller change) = -0.30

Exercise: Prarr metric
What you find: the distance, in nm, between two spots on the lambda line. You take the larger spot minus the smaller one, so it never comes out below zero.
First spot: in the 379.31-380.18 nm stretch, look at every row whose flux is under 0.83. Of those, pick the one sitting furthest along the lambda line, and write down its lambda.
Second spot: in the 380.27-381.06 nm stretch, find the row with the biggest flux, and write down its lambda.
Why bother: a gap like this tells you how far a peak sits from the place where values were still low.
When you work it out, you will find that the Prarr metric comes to 0.44 nm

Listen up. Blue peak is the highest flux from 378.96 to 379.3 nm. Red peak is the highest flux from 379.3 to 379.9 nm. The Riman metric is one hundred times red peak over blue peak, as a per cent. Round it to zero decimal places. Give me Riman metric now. 80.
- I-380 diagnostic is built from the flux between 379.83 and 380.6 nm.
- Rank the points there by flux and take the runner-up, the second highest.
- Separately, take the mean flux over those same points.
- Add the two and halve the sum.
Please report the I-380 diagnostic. 0.97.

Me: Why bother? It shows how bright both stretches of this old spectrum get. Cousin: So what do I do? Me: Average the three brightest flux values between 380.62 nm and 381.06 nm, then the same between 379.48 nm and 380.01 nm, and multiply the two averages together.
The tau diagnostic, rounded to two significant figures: 0.70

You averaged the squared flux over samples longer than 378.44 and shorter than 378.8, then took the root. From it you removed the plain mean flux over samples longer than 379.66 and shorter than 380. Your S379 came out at 0.27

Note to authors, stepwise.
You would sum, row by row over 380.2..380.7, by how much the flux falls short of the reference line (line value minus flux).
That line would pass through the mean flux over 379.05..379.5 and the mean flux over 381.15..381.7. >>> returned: -1.4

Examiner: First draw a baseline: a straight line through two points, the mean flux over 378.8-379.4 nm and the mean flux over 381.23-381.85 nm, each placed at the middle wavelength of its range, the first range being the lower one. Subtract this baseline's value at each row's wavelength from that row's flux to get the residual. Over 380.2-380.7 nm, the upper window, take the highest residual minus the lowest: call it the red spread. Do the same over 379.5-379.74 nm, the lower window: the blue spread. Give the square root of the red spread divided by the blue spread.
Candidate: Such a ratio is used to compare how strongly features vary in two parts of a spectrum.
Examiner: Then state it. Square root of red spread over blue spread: 0.98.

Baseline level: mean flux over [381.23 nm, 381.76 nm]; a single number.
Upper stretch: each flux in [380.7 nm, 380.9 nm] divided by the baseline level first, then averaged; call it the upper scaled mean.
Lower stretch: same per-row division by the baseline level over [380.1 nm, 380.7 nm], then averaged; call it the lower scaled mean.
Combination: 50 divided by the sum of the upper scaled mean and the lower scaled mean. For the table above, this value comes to 18.7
